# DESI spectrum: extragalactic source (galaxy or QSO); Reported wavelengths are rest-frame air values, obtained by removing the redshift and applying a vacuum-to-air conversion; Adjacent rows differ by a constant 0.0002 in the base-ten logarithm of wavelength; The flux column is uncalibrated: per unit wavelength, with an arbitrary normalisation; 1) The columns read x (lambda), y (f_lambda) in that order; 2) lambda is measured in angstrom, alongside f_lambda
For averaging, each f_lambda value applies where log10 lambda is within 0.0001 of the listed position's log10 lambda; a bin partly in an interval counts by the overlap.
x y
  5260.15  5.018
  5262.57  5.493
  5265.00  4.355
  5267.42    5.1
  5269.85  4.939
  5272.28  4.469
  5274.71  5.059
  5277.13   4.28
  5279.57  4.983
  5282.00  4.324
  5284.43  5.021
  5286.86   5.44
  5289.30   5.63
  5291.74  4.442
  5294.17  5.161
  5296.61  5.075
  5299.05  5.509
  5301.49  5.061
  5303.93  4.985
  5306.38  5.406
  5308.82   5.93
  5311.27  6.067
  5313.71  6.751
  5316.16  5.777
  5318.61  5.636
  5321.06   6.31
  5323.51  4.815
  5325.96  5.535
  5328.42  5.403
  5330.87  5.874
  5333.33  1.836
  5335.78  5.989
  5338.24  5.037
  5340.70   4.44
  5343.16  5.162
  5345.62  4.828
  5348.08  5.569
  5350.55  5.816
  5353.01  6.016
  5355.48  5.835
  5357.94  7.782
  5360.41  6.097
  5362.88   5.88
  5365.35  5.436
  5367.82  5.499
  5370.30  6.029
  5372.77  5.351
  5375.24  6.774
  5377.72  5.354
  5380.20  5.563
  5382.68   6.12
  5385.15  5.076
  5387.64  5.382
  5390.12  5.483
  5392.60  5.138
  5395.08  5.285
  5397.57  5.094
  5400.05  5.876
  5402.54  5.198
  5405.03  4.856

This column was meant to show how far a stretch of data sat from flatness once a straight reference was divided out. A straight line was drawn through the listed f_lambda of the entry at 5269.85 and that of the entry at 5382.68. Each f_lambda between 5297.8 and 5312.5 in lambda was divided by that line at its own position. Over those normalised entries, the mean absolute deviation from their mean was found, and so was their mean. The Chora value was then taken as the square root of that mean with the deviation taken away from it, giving 0.99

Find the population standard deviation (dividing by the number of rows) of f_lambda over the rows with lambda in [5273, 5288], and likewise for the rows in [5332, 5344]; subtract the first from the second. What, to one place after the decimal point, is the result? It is 1.0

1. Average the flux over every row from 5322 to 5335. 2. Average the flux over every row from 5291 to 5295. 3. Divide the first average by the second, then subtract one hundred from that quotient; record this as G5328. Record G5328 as -99.0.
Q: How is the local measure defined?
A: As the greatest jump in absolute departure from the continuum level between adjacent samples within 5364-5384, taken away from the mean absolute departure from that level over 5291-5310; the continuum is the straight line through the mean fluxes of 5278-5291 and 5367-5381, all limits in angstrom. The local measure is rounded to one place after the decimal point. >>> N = -0.3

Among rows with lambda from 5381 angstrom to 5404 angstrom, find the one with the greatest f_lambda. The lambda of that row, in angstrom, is 5382.68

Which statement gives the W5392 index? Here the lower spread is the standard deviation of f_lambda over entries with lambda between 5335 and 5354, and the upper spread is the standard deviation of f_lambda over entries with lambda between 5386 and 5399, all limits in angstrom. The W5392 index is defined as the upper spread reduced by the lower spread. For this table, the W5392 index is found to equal -0.4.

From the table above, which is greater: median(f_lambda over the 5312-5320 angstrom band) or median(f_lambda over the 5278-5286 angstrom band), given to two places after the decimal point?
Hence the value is 5.78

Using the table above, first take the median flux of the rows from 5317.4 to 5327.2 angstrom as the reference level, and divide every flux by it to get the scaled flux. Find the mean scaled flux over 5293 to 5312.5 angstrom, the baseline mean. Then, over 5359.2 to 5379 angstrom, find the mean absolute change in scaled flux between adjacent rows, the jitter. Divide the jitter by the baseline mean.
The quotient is 0.126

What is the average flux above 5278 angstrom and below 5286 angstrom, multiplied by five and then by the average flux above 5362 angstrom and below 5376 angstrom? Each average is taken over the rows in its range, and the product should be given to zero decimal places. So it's 139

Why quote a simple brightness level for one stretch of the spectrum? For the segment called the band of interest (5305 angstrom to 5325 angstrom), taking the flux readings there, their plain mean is 5.8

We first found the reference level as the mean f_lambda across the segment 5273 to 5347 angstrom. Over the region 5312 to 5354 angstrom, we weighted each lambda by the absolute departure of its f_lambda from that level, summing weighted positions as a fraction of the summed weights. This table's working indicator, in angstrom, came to 5331.4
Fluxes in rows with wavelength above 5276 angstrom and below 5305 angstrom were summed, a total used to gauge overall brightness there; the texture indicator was 59.9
